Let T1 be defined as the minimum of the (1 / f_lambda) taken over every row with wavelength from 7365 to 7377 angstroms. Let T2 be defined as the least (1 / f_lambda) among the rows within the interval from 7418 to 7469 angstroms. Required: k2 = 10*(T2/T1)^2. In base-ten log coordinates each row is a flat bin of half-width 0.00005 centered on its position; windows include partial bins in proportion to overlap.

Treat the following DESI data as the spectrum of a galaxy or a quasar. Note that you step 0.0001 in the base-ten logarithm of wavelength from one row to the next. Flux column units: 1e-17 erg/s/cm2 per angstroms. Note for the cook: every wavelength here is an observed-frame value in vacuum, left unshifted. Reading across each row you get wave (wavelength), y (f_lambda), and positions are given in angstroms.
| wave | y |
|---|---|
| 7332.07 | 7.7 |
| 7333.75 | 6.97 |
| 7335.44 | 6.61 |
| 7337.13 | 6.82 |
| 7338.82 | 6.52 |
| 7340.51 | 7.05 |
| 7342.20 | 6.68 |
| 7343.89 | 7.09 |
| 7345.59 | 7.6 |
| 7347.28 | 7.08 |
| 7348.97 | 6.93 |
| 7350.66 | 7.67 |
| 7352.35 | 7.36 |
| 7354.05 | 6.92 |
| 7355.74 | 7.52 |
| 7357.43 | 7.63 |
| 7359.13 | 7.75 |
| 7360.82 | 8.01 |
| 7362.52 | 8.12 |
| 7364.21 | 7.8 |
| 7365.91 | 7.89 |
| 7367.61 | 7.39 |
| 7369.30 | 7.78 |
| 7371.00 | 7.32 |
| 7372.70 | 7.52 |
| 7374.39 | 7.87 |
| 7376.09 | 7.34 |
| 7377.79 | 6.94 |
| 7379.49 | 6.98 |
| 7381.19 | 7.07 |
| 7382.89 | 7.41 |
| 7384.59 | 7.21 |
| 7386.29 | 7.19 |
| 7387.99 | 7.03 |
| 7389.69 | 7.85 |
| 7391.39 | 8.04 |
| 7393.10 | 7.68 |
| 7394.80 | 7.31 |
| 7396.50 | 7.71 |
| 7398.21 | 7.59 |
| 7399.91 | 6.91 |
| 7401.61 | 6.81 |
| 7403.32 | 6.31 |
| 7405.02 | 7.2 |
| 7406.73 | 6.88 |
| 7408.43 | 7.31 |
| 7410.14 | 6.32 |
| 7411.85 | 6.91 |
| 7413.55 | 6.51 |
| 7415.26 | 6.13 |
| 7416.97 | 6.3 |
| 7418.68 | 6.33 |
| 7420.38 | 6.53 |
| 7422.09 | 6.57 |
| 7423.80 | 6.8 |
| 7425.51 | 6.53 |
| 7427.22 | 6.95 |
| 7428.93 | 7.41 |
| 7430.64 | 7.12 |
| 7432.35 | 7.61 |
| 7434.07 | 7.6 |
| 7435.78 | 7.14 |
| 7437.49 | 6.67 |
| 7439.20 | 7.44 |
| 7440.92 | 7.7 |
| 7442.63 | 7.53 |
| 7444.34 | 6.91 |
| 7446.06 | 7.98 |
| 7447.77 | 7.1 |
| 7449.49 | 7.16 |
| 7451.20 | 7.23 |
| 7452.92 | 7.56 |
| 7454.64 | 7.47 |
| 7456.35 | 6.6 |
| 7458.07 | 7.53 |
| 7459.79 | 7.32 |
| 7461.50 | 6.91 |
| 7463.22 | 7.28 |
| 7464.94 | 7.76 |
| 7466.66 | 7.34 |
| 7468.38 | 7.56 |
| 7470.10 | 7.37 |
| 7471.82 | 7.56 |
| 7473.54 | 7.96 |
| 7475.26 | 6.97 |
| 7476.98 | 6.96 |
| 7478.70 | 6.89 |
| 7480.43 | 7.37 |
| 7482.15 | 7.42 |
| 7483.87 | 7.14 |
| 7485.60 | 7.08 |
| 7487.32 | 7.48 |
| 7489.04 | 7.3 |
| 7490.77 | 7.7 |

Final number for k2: 9.8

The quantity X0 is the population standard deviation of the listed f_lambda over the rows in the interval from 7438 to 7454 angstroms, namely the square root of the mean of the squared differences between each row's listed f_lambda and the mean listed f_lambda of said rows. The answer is 0.314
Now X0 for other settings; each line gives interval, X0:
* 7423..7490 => 0.344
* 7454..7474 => 0.344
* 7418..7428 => 0.202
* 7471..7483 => 0.362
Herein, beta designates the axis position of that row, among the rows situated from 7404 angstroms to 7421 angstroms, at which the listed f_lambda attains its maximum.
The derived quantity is 7408.43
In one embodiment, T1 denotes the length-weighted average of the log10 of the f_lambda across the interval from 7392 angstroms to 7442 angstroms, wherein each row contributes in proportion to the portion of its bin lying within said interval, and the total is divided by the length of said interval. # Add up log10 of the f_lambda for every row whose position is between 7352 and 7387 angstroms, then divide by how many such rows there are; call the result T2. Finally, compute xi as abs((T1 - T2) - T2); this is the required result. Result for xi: 0.904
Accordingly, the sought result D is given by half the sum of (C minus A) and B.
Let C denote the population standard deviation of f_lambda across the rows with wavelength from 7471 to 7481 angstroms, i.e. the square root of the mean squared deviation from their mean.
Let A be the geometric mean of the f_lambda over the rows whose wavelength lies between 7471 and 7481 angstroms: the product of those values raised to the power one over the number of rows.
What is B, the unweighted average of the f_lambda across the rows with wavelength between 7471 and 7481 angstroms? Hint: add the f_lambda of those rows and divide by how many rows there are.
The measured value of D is 0.20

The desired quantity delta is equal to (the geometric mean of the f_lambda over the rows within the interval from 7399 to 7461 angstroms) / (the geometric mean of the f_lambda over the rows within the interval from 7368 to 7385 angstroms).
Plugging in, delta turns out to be 0.95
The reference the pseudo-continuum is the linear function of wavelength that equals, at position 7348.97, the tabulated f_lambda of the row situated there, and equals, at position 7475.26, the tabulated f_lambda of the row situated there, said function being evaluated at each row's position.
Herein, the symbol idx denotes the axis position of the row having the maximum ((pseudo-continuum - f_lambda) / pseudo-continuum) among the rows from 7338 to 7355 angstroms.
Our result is 7338.82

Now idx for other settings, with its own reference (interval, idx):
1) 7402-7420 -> 7415.26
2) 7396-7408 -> 7403.32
